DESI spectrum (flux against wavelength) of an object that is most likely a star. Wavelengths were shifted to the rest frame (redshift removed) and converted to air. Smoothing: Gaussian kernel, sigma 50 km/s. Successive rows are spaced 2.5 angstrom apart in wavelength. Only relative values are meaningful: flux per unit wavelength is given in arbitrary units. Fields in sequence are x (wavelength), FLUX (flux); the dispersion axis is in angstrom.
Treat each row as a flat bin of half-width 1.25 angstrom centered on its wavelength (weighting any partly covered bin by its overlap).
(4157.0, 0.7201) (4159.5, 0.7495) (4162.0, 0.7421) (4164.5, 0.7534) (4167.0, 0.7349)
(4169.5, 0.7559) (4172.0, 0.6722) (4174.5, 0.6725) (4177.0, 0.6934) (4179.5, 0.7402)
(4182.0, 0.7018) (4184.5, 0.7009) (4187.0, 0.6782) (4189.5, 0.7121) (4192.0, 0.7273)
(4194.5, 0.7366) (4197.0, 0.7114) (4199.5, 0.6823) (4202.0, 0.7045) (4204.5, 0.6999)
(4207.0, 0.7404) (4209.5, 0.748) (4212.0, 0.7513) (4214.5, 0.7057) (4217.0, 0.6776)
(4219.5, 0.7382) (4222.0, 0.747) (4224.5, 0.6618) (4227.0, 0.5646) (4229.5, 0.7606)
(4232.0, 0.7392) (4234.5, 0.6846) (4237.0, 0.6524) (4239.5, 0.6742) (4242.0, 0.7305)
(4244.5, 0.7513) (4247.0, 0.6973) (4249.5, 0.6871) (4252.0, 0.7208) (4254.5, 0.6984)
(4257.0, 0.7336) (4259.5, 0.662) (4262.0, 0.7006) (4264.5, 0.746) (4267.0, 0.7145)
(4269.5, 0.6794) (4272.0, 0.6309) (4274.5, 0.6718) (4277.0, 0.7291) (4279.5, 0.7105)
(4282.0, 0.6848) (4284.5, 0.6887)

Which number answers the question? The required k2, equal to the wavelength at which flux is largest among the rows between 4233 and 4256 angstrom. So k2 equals 4244.5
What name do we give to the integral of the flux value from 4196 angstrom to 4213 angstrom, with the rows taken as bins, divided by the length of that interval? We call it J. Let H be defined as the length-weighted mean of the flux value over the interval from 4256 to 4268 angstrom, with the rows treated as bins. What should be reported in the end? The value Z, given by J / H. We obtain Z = 1.01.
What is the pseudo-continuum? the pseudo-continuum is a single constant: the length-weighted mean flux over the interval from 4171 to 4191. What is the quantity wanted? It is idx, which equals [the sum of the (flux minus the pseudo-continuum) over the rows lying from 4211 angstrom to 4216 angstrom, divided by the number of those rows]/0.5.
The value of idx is 0.063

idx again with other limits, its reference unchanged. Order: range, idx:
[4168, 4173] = 0.034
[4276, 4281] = 0.045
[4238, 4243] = 0.010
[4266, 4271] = 0.000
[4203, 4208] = 0.046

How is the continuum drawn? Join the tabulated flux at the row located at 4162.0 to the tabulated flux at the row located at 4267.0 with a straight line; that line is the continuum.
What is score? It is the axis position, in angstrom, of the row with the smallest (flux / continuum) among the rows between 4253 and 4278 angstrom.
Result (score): 4272.0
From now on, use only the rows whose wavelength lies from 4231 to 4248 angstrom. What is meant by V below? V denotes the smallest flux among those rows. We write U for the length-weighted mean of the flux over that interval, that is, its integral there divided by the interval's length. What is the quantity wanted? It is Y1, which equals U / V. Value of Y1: 1.08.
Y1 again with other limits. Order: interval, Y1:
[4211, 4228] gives 1.23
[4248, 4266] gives 1.07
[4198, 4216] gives 1.05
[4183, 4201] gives 1.04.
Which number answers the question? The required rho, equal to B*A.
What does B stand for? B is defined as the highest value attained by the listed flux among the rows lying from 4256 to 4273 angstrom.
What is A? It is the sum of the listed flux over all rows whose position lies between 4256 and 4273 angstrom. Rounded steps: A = 4.87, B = 0.746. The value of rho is 3.63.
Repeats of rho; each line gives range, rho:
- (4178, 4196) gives 3.70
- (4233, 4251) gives 3.66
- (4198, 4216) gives 3.78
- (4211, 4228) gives 3.64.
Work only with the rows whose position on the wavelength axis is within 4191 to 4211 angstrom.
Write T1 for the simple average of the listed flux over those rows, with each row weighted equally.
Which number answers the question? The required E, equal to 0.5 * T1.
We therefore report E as 0.359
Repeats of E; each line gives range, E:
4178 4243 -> 0.353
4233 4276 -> 0.348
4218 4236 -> 0.350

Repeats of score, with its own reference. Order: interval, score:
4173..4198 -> 4174.5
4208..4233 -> 4227.0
